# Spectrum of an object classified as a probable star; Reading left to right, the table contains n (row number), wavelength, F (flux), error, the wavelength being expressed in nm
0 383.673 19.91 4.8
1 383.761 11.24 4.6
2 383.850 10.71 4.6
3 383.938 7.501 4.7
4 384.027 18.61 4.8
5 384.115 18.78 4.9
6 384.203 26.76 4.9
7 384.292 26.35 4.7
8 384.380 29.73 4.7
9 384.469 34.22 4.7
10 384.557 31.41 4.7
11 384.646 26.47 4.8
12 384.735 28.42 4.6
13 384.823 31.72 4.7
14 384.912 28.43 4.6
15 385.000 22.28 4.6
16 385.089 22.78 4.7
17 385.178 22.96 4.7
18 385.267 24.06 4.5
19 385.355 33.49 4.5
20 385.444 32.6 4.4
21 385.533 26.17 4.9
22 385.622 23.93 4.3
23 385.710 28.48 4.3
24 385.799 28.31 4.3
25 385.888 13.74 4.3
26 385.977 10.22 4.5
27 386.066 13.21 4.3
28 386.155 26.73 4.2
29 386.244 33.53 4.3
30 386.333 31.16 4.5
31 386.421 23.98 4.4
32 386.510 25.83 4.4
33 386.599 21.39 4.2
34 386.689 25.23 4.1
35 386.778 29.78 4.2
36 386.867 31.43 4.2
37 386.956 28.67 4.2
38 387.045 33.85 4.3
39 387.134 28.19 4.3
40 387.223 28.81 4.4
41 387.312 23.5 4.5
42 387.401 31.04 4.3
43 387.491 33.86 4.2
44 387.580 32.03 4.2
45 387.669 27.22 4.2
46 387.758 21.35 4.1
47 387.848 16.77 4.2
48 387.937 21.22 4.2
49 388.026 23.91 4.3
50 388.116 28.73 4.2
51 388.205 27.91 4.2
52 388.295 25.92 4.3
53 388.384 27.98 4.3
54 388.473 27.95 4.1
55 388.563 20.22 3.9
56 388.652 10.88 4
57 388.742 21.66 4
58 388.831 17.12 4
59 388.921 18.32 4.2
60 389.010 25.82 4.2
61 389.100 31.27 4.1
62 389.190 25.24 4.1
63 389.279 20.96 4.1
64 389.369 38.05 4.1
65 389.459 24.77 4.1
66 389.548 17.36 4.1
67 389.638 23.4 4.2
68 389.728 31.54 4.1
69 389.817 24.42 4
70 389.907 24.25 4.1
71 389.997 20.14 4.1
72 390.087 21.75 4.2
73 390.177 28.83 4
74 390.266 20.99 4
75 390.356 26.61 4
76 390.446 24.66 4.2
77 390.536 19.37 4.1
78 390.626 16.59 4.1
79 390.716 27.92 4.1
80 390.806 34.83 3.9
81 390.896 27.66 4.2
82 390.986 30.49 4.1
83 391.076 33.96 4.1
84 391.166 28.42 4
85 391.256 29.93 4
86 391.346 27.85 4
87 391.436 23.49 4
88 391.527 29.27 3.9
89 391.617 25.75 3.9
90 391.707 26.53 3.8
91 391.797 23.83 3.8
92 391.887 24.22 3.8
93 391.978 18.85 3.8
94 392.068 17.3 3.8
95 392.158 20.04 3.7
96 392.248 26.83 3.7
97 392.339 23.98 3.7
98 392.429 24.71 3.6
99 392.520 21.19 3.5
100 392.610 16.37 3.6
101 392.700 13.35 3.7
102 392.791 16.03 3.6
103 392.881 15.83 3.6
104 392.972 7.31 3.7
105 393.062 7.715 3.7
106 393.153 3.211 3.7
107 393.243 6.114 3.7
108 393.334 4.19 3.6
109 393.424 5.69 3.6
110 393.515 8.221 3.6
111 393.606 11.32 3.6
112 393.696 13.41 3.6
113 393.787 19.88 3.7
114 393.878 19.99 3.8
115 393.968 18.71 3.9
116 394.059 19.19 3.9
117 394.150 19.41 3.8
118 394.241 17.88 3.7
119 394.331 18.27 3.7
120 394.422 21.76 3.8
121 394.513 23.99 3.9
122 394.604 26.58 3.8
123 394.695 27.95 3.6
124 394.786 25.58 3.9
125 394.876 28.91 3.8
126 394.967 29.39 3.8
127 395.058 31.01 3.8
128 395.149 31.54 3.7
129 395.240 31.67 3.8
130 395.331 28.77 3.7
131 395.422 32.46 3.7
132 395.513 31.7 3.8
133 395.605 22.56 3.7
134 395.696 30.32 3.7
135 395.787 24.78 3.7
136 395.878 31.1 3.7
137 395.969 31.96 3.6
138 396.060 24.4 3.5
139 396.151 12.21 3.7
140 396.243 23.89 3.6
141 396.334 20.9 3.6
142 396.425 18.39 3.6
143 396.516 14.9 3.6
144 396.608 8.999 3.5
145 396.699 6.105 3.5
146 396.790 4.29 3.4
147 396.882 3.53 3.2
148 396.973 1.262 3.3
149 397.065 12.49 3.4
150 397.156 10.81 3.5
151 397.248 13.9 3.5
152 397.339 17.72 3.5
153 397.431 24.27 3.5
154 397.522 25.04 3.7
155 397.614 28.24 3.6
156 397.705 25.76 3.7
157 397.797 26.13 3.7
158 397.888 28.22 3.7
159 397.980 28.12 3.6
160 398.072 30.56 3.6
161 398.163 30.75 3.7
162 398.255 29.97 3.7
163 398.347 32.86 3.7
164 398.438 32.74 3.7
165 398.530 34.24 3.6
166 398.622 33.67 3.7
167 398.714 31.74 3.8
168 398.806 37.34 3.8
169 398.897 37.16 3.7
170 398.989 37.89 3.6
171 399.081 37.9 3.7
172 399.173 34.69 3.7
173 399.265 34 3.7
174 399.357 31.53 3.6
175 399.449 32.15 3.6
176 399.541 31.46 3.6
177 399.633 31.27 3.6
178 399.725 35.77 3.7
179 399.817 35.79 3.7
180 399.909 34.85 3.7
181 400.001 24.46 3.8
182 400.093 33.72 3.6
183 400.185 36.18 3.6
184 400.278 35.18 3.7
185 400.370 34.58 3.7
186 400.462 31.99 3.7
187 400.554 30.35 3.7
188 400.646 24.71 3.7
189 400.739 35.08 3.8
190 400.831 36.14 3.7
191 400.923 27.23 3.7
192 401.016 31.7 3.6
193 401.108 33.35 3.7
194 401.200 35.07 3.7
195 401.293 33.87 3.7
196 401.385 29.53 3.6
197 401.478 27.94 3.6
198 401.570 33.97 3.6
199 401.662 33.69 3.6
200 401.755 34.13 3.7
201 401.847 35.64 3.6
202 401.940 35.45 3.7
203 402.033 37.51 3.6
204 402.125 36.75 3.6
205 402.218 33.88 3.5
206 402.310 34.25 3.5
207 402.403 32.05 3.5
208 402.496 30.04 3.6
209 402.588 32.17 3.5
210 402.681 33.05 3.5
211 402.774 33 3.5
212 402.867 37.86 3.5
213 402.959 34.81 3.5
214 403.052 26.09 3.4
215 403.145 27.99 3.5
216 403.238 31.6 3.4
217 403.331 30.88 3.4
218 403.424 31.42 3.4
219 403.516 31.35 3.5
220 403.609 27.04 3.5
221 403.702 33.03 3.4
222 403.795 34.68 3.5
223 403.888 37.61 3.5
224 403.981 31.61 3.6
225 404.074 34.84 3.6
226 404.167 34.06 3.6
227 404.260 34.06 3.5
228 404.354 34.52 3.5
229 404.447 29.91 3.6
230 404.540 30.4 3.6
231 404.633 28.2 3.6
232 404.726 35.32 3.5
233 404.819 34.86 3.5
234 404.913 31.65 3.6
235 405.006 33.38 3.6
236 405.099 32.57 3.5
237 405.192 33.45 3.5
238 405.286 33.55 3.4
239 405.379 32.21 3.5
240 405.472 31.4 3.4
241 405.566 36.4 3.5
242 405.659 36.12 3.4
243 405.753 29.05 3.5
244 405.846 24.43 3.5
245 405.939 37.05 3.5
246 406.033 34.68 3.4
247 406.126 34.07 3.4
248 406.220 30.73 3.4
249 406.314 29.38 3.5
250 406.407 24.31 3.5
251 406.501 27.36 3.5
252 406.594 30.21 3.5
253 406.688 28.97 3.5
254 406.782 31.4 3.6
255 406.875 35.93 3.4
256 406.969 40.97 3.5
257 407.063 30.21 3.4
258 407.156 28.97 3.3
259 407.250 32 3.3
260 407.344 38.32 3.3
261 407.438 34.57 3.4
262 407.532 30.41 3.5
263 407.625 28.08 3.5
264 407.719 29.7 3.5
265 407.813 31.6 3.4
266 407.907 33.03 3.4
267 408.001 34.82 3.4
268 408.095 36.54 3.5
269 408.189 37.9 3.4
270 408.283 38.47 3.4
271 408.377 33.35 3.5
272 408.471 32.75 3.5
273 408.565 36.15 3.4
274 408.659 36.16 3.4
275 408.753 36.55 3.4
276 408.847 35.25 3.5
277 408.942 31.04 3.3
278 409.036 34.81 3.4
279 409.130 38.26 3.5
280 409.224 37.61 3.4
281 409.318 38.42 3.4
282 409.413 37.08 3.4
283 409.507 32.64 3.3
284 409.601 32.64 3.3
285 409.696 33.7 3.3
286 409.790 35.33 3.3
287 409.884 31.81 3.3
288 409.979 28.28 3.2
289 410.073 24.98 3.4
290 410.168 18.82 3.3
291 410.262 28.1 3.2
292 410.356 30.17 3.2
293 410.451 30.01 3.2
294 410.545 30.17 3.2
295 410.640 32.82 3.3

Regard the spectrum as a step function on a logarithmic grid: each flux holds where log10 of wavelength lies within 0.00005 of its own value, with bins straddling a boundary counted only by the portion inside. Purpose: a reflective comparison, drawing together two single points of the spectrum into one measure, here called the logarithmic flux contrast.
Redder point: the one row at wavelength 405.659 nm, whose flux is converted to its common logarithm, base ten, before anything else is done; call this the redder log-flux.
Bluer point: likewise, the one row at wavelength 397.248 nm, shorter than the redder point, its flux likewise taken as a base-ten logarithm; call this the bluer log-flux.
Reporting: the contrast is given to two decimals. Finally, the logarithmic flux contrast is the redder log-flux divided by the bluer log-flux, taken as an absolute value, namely 1.36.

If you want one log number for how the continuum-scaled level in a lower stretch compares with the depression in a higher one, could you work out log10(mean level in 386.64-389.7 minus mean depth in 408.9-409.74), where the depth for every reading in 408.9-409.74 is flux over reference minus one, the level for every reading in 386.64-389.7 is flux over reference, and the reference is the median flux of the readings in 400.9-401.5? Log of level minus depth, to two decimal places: -0.16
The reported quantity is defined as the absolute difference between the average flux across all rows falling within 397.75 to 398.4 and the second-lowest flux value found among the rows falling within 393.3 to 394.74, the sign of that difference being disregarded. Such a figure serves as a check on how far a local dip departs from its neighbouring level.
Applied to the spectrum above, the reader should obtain 24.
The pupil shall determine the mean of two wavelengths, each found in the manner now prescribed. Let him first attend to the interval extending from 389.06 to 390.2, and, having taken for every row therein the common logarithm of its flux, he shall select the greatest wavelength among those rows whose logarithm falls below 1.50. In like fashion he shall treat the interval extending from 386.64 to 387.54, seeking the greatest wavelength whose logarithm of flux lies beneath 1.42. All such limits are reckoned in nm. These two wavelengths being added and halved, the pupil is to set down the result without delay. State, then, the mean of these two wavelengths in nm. 388.74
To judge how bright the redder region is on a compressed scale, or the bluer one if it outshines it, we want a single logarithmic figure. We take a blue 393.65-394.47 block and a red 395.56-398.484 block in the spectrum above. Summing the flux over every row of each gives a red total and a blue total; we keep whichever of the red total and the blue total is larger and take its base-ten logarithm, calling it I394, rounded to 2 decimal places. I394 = 2.83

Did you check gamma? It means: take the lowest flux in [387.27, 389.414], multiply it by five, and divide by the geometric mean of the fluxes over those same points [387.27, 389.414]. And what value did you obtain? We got 2.3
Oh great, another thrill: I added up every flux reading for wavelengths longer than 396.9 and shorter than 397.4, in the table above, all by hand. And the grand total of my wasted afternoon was 56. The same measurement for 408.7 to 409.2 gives 176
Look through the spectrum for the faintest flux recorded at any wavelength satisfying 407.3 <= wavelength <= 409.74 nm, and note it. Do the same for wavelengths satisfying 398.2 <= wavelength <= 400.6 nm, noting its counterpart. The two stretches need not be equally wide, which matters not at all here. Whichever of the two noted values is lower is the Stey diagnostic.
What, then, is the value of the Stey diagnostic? 24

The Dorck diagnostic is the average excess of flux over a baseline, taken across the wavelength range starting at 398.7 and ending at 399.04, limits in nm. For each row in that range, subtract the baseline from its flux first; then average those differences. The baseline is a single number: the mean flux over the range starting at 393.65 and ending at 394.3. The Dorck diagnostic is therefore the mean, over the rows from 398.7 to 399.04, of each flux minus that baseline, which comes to 18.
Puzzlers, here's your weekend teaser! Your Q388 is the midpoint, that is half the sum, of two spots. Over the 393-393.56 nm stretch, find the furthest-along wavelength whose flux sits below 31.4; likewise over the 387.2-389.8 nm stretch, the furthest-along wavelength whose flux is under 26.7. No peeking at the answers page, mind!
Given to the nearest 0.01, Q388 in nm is 391.58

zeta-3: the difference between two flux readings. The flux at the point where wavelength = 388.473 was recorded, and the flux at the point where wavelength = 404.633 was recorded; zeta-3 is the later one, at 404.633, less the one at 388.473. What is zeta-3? 0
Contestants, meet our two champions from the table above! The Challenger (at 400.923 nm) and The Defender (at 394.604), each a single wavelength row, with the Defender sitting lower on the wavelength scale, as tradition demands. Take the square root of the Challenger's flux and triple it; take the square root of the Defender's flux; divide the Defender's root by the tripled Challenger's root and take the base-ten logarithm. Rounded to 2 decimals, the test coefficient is -0.48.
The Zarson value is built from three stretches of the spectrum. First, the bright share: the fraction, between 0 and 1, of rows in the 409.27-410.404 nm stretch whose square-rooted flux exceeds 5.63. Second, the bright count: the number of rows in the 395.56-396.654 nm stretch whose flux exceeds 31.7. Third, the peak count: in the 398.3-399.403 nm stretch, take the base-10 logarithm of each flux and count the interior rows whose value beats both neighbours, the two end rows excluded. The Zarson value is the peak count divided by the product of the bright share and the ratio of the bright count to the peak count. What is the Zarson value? 15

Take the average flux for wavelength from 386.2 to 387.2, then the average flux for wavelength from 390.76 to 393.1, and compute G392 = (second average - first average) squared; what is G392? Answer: 31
